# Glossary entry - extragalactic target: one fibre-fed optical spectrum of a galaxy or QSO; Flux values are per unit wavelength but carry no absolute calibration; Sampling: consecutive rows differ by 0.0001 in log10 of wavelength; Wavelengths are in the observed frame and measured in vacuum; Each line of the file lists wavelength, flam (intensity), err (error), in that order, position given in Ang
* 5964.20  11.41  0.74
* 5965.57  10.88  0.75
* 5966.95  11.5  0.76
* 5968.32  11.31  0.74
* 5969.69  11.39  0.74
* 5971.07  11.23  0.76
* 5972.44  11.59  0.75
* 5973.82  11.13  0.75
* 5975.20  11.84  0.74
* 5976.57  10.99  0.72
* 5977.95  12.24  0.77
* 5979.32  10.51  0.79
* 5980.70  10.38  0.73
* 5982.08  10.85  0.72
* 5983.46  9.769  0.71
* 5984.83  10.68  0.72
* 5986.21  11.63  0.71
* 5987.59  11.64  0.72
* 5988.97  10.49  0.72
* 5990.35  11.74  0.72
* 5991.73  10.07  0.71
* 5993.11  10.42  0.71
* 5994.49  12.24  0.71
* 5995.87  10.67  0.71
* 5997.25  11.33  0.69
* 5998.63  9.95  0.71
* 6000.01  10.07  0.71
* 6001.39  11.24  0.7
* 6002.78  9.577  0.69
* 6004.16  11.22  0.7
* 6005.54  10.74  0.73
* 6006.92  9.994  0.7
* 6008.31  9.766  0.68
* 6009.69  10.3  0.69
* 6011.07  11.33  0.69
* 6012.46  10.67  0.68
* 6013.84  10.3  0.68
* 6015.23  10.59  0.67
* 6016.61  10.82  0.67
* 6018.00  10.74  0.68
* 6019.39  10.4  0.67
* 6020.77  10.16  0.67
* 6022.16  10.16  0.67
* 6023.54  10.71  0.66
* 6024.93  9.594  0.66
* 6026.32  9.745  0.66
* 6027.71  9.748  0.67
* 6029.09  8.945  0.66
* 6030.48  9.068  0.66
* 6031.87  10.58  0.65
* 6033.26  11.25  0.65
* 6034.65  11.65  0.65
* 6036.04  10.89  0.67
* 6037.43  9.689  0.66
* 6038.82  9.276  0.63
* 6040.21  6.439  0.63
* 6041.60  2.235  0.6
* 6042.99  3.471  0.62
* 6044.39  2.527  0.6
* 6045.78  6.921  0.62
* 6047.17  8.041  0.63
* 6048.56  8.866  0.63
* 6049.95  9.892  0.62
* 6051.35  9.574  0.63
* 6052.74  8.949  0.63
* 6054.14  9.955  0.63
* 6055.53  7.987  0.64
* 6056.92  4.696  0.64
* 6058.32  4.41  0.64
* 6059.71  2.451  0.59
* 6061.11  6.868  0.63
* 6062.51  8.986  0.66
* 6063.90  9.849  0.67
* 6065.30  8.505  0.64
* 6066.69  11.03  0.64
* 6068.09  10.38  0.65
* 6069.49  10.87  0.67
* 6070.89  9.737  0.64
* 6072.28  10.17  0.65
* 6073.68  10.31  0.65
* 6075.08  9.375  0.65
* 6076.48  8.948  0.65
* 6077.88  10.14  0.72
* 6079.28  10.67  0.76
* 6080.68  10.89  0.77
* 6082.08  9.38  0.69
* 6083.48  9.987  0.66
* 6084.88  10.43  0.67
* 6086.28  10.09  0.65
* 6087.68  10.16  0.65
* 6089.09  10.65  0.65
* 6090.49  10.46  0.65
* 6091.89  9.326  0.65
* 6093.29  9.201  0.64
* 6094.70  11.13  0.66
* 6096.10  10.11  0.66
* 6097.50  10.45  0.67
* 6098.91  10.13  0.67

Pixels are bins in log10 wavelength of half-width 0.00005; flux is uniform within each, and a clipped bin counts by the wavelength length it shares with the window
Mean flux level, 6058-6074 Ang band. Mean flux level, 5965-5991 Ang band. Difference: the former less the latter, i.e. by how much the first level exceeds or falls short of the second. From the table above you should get -2.5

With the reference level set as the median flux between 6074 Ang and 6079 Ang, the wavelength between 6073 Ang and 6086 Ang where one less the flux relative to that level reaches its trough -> 6080.68 Ang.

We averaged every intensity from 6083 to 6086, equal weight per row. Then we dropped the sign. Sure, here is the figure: 10.2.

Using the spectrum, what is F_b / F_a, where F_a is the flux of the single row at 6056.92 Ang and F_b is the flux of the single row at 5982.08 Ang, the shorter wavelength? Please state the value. 2.3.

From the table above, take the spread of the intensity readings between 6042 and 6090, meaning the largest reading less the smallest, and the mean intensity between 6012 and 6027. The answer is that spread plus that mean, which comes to 18.9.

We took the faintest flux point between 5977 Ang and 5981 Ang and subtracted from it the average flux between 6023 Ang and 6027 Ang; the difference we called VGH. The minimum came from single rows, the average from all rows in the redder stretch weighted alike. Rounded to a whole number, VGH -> 0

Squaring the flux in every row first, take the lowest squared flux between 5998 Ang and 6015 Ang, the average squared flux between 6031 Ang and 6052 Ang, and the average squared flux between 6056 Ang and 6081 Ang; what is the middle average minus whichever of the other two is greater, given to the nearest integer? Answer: -17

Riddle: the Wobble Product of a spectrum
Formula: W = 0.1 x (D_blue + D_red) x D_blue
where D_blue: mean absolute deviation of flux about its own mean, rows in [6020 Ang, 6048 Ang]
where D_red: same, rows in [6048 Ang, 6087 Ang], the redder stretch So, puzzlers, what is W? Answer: 0.78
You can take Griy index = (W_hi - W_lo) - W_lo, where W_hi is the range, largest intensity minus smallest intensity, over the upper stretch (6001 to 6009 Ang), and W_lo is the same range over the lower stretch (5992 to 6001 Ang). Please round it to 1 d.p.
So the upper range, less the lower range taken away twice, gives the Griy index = -2.9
